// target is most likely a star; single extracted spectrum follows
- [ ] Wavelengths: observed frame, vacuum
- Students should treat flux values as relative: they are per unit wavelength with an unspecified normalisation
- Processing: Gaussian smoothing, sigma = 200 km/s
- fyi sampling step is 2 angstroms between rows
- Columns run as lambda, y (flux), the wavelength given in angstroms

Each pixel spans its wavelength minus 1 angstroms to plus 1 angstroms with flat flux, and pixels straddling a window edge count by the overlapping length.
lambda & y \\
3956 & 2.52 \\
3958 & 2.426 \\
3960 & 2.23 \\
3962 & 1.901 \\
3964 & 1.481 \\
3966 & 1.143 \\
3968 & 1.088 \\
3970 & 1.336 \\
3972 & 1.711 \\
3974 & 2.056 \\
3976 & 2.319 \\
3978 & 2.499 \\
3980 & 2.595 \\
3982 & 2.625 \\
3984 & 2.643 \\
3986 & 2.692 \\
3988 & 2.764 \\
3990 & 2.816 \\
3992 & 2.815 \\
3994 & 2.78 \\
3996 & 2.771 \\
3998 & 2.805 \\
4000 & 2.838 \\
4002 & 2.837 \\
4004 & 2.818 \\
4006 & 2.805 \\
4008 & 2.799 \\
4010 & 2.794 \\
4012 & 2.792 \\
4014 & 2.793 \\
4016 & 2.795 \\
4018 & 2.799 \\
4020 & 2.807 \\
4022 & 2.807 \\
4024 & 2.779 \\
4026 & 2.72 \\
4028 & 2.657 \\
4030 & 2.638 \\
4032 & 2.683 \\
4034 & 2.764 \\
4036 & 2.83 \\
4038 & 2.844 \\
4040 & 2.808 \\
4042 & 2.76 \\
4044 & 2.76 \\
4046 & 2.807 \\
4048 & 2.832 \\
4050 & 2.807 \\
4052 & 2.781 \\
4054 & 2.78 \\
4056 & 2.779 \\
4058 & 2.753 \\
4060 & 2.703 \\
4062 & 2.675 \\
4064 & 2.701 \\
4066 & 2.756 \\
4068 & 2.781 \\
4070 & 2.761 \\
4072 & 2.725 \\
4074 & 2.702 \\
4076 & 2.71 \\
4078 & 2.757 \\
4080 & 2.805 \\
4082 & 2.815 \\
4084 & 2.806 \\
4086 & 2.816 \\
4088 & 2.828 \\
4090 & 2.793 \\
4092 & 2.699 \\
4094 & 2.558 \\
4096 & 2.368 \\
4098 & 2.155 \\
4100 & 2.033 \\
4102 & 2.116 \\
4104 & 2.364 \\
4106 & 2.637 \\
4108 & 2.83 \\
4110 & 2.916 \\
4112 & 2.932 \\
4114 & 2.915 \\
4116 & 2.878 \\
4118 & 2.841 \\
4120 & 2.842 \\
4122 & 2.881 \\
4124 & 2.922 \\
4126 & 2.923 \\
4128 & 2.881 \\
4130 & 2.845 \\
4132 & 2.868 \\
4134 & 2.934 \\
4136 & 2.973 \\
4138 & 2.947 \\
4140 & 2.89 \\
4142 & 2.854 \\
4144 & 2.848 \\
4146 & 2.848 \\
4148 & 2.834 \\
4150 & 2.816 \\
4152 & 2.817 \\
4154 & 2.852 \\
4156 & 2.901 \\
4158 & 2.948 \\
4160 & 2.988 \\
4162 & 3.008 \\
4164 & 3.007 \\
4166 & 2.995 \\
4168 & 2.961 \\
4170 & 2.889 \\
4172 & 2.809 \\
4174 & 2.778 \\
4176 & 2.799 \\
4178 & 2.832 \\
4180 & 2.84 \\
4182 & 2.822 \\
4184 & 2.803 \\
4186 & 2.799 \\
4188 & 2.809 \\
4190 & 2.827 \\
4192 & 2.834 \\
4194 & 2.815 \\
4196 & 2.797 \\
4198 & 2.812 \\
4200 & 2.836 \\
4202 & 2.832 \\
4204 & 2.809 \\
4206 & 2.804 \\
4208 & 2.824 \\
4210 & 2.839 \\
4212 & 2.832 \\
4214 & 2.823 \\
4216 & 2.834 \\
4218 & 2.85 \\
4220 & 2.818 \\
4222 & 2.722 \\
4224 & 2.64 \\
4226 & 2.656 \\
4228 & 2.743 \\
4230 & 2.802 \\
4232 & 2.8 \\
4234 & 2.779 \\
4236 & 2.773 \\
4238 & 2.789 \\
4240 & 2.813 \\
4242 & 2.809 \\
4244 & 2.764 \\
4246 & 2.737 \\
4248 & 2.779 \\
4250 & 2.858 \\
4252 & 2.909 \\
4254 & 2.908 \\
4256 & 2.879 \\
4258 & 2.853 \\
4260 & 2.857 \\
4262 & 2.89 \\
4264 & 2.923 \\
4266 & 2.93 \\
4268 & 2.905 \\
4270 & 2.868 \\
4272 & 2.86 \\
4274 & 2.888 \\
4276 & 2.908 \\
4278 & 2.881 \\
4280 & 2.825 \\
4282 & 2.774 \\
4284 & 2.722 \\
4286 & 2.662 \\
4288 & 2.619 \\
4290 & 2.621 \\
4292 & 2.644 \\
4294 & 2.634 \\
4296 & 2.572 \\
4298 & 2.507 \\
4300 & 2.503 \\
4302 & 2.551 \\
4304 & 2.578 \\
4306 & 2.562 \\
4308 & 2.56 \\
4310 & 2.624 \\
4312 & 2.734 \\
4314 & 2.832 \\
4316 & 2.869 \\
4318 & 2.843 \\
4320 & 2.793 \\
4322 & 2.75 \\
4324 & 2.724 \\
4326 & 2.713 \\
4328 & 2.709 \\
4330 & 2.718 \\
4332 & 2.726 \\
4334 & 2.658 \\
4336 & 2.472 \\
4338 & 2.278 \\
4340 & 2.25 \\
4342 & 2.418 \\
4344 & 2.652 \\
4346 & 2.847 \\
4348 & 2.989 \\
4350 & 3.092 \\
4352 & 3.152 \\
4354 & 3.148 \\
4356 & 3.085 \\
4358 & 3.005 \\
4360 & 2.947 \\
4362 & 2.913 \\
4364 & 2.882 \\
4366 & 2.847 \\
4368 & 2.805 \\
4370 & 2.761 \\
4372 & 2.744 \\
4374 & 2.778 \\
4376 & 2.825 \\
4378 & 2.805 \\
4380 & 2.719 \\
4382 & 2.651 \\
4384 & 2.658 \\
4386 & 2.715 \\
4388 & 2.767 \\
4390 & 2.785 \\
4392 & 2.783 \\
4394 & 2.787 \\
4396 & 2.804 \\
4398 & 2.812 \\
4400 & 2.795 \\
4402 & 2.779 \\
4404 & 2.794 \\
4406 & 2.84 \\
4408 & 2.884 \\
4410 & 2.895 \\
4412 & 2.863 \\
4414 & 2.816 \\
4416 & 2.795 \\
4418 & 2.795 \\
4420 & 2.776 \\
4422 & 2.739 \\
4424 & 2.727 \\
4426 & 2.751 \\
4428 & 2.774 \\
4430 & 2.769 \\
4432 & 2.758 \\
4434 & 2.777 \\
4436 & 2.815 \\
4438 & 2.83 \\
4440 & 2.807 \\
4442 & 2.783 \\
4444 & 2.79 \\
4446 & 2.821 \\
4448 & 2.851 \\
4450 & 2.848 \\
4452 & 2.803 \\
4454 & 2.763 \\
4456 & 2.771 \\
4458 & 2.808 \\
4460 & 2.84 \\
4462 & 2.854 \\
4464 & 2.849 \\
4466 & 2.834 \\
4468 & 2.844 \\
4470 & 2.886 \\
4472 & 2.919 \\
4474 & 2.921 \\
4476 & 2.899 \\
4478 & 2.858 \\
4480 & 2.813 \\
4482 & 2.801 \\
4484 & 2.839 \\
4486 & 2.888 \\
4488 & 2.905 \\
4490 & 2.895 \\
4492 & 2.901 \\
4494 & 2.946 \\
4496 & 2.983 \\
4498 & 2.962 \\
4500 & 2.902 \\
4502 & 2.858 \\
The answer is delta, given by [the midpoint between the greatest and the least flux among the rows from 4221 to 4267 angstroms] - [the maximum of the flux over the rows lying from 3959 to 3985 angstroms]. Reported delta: 0.14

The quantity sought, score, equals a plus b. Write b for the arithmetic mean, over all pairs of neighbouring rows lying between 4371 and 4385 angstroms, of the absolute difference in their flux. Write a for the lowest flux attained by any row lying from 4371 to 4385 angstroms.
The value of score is 2.69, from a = 2.651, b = 0.044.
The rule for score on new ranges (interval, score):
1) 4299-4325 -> 2.55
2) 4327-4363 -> 2.35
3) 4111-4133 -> 2.87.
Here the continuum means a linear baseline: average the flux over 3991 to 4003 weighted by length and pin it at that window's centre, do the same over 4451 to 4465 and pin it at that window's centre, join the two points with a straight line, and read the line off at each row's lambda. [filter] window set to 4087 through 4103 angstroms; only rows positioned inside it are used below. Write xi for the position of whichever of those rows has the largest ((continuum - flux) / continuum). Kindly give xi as 4100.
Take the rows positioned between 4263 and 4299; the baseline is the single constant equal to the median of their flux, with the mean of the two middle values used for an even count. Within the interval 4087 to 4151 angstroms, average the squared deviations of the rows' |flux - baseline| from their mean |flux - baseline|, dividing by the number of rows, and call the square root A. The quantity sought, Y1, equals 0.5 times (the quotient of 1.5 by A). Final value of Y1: 4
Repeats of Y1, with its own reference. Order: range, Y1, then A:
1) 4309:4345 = 5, 0.16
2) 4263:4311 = 10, 0.08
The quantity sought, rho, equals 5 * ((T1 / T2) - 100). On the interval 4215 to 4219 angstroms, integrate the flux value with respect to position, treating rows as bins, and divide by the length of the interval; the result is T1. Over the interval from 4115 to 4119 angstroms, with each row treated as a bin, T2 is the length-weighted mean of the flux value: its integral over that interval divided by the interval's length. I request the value -495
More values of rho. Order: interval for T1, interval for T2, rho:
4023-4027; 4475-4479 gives -495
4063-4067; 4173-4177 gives -495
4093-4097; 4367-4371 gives -496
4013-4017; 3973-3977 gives -494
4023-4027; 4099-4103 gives -493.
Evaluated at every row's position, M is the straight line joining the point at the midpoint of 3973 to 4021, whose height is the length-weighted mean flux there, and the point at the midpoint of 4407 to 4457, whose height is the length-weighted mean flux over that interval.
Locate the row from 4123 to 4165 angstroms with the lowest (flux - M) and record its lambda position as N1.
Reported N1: 4150 angstroms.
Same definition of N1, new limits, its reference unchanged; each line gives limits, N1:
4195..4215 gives 4196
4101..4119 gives 4102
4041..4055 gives 4044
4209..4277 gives 4224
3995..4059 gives 4030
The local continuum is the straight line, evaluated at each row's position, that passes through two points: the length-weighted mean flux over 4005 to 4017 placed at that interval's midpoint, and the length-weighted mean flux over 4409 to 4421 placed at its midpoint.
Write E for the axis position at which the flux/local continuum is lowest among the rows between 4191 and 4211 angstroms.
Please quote 4196 angstroms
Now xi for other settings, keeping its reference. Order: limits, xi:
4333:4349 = 4340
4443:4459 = 4454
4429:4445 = 4432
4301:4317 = 4302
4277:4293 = 4288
